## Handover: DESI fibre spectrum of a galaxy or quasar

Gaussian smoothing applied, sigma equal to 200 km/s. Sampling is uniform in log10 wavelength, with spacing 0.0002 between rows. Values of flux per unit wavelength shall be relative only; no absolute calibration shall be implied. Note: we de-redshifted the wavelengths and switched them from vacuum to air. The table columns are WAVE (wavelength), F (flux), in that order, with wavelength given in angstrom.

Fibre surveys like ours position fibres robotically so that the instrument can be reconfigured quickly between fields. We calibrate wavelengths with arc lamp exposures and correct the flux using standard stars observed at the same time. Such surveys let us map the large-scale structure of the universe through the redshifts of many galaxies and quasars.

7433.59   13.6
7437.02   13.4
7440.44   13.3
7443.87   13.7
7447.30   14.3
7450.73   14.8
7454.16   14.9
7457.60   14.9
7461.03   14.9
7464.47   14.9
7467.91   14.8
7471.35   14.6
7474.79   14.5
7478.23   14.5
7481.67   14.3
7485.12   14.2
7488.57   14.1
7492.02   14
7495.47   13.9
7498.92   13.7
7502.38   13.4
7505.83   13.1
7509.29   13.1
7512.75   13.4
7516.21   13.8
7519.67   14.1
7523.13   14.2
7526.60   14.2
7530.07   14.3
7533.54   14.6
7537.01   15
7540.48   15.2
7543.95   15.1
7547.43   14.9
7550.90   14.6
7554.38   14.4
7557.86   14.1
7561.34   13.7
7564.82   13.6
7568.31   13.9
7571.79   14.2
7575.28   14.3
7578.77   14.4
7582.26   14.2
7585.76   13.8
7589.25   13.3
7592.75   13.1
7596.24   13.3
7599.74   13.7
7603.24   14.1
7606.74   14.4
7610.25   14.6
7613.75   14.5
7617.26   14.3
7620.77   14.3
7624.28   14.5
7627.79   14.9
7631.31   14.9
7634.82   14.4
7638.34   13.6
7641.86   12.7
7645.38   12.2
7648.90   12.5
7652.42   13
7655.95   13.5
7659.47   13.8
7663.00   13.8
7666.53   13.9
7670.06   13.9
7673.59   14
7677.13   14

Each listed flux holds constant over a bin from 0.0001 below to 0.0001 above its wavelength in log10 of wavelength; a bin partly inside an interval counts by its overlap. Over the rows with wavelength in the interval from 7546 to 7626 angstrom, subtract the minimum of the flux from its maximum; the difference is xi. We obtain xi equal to 1.80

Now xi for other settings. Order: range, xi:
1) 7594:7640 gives 1.60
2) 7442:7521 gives 1.80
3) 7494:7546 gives 2.10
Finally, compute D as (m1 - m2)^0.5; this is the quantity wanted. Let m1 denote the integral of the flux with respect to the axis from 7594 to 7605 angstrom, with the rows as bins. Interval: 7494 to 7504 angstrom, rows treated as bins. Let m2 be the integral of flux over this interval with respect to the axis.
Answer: 3.7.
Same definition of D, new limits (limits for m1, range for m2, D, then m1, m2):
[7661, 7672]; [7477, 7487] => 3.1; 153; 143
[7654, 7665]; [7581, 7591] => 3.6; 151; 137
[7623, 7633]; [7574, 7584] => 2.2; 148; 143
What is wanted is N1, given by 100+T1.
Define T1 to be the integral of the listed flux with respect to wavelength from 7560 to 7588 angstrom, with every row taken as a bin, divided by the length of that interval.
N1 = 114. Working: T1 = 14.0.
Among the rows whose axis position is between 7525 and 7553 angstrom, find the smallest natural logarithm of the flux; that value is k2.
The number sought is 2.65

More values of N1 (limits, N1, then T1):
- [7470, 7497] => 114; 14.3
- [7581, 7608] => 114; 13.7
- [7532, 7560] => 115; 14.7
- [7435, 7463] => 114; 14.3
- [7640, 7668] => 113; 13.2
